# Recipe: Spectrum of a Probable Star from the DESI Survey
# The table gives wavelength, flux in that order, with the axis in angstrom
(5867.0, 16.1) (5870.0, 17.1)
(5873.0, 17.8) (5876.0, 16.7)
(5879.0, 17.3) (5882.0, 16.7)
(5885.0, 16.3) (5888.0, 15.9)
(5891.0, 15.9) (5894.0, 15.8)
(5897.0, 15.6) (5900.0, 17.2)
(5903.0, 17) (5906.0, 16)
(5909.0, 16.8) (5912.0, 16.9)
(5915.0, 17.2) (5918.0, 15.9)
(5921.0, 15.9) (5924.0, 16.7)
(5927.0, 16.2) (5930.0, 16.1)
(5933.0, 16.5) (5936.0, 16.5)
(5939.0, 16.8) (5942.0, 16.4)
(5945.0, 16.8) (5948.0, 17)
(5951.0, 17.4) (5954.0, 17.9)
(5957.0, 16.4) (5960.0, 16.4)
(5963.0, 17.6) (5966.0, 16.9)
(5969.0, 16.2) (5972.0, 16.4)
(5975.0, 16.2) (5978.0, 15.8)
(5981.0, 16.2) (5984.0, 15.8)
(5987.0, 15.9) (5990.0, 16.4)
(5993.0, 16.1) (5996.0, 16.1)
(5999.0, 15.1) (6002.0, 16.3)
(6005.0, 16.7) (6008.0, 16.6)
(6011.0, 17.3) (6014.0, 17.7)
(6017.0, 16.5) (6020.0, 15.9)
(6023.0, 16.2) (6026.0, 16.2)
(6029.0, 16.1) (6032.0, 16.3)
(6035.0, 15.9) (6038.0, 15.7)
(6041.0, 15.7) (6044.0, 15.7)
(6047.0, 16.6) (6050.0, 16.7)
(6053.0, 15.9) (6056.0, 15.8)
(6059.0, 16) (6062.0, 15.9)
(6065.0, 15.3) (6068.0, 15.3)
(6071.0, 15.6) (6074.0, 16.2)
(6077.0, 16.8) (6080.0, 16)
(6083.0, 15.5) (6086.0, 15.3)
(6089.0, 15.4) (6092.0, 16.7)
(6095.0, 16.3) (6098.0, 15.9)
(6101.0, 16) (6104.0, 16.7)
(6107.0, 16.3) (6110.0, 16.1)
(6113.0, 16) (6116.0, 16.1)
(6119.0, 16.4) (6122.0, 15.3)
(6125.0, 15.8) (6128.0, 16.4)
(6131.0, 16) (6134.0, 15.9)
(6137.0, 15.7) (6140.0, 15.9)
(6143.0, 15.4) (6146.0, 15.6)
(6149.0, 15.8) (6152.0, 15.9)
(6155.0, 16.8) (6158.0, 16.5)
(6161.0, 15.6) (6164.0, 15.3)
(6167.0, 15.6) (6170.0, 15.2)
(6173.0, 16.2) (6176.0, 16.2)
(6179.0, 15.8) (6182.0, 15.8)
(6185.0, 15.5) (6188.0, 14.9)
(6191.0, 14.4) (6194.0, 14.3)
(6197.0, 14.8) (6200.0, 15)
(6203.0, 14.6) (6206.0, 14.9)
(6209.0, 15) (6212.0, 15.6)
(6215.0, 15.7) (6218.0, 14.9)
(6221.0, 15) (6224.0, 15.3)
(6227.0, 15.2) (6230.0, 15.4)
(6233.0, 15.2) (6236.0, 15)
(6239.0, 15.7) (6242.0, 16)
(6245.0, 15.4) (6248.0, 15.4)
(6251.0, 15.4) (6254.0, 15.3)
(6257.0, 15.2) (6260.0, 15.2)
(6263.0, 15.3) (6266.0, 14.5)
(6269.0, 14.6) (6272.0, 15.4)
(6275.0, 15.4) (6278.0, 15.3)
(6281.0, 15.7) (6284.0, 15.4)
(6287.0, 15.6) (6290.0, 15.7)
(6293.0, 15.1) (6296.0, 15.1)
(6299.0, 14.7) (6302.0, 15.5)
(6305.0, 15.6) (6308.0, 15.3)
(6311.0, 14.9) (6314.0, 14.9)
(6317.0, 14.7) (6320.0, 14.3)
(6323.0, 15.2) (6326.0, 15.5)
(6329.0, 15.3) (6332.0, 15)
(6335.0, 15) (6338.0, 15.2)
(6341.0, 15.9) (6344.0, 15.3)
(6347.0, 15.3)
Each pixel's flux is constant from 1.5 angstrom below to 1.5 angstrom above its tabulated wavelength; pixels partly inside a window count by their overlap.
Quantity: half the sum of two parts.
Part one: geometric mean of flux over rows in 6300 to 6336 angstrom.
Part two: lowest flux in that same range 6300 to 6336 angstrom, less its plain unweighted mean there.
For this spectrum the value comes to 7.15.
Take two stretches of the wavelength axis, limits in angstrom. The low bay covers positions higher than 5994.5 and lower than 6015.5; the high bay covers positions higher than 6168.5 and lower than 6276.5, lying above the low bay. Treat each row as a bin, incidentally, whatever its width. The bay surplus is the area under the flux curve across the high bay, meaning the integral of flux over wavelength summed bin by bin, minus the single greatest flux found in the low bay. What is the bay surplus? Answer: 1628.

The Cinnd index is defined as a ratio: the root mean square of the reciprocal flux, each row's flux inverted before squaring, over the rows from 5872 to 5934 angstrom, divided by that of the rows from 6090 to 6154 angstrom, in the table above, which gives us 0.972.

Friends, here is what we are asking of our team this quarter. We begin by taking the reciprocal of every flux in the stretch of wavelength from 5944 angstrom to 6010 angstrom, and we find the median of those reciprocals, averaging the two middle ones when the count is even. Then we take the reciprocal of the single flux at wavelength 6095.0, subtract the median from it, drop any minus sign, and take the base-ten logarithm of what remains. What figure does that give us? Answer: -3.43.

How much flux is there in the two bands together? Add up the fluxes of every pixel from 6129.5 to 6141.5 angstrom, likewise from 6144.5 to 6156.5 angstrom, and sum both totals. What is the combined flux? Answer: 128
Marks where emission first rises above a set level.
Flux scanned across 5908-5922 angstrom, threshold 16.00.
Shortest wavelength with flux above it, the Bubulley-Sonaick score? 5909.0 angstrom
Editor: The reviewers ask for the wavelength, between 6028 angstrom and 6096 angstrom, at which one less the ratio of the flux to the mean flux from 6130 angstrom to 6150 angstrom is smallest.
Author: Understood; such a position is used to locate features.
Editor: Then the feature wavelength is 6077.0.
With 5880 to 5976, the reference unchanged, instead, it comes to 5954.0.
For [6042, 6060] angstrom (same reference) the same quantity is 6050.0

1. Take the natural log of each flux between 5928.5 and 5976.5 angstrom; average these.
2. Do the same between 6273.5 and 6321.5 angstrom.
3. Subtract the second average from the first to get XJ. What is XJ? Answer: 0.095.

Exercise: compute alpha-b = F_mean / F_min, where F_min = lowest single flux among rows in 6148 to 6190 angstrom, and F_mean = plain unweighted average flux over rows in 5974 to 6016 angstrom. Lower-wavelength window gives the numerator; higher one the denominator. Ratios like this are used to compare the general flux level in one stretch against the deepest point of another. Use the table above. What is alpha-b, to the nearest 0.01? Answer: 1.09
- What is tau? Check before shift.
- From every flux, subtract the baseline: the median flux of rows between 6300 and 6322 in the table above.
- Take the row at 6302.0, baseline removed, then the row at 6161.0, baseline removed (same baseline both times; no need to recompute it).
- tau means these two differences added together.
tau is 1.3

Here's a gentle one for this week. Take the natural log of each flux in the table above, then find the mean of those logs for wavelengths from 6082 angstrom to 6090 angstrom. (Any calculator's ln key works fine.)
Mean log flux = 2.73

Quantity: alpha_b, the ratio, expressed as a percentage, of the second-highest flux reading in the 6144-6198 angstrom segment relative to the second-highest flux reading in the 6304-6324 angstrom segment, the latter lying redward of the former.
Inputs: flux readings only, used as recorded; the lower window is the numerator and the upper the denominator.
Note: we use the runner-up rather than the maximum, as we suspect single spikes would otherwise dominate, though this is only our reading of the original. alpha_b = 108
